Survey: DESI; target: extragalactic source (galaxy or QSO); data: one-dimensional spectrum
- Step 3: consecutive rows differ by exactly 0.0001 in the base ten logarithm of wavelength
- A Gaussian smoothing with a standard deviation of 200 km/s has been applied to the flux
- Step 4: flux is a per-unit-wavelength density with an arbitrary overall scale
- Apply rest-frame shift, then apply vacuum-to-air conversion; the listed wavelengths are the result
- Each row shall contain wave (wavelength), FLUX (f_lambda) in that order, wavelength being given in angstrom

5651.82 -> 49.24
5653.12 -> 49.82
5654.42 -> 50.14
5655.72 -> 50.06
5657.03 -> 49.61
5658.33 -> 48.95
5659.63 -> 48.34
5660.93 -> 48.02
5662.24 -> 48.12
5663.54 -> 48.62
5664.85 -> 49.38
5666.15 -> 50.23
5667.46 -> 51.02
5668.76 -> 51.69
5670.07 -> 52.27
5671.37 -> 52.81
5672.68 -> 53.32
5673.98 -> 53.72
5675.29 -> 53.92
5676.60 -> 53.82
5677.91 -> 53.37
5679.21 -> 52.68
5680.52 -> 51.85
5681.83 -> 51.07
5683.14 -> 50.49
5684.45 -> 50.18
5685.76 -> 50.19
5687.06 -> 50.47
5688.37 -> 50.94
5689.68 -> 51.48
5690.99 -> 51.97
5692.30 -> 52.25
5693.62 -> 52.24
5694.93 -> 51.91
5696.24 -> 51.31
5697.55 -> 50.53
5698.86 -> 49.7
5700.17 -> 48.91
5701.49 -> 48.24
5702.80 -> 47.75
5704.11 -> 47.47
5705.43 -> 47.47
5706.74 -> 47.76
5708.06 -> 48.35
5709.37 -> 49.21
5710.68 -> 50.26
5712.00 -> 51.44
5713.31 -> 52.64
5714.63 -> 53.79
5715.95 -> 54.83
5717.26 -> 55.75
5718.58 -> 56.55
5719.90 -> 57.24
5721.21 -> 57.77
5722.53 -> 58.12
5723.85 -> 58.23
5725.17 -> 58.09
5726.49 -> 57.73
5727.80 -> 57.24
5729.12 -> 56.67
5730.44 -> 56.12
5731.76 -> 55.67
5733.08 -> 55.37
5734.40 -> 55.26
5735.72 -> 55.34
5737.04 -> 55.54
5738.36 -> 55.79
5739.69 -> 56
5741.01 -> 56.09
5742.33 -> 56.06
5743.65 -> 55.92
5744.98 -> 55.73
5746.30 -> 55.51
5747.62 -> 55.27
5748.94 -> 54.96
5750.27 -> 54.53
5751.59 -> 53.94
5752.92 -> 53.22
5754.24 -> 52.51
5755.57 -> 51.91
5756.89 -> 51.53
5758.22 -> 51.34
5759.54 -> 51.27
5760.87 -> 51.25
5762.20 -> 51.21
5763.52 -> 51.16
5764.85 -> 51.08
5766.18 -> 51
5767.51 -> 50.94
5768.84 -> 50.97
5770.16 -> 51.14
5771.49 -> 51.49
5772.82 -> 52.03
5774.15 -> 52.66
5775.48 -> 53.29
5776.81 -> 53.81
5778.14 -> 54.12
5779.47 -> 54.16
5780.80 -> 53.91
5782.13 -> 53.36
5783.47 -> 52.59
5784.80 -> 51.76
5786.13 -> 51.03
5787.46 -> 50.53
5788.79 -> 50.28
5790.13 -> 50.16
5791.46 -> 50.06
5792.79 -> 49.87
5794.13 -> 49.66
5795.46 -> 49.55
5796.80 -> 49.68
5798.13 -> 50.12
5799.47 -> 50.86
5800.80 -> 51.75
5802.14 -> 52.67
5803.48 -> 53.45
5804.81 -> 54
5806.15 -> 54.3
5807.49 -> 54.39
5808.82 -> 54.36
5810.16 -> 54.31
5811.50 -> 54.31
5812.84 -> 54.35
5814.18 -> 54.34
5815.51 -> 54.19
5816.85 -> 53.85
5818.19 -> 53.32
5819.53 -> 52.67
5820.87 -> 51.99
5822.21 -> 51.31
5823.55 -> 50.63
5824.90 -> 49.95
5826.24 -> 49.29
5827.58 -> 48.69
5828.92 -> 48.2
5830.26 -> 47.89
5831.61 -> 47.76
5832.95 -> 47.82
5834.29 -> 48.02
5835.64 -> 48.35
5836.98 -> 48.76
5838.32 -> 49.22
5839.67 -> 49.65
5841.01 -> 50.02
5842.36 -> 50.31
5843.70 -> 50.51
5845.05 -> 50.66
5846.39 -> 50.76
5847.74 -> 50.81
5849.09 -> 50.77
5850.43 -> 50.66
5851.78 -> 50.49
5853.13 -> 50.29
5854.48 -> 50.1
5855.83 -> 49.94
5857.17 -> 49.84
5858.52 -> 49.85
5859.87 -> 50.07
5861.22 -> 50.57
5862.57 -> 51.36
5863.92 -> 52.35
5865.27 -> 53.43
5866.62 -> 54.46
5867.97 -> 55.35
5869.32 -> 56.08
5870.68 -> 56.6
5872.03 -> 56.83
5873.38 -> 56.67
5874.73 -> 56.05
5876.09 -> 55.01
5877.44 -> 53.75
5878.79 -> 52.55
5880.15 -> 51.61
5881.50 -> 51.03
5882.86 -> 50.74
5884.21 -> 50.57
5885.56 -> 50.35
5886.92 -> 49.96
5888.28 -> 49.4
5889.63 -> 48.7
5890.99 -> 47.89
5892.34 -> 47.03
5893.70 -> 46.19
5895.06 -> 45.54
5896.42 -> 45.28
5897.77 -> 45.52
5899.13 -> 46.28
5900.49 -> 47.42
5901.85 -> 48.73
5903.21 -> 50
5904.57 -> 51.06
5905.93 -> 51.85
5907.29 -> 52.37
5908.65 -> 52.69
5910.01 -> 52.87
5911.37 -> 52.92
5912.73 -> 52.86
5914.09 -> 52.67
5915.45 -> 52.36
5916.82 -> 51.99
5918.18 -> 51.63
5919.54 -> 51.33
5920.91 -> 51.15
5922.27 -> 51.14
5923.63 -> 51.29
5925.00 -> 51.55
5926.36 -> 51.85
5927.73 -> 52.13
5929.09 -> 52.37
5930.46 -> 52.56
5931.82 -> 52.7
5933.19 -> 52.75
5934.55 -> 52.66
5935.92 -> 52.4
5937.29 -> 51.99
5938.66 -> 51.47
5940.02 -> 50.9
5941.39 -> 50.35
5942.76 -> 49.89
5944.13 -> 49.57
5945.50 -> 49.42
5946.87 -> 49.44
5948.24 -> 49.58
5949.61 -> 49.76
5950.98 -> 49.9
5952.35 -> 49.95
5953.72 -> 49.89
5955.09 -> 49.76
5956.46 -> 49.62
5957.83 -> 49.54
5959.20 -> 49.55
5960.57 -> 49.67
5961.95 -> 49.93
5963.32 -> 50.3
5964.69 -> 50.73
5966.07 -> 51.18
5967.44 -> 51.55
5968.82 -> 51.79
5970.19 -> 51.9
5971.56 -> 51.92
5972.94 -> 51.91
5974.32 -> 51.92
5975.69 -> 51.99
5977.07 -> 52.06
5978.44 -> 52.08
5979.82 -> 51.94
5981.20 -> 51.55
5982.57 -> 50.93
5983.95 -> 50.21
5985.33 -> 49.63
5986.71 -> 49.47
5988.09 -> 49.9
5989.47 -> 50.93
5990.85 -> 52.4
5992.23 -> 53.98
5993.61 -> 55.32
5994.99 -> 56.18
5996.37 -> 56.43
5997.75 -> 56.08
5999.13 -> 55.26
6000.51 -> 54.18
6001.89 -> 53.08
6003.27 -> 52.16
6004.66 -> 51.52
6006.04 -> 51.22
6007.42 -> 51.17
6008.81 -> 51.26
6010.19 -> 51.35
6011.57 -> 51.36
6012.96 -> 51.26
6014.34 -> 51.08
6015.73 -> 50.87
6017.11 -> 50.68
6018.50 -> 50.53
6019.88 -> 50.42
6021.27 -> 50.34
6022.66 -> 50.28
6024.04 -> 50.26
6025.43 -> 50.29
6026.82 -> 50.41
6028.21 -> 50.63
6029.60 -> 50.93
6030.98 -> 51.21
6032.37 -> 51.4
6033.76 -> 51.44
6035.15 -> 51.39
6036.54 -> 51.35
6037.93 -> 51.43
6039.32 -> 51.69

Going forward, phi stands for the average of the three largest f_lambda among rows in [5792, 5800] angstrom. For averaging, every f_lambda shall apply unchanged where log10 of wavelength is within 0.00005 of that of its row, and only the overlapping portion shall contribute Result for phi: 50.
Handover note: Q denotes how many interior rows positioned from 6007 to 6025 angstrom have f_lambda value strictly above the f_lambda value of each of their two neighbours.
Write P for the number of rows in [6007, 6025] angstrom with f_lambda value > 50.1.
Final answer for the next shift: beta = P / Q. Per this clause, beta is 13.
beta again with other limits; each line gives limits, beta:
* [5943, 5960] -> 0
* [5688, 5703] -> 8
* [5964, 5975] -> 8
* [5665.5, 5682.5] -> 13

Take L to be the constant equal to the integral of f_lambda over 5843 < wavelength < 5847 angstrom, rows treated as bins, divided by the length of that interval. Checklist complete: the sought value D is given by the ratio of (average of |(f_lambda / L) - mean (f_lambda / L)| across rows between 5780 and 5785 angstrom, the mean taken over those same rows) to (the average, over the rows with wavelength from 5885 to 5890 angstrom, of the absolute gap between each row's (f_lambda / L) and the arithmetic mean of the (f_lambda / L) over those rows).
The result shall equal 1.32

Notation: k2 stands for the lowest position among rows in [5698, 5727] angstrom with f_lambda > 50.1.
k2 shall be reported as 5710.68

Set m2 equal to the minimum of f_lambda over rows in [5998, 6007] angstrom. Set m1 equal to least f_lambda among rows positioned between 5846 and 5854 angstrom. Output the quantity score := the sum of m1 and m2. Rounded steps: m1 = 50.29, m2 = 51.22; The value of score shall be 102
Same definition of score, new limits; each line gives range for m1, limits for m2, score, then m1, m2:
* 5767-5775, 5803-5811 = 104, 50.94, 53.45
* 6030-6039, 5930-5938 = 103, 51.21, 51.99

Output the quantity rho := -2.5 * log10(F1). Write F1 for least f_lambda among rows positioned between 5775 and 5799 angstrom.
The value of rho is -4.24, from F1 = 49.55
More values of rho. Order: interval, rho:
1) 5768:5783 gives -4.27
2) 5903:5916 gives -4.25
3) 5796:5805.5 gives -4.24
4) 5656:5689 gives -4.20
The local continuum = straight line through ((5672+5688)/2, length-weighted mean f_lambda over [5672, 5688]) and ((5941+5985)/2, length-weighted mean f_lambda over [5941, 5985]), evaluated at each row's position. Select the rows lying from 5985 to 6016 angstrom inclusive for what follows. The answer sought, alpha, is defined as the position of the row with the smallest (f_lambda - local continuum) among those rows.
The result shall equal 5986.71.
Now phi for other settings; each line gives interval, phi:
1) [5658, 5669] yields 51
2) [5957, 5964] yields 50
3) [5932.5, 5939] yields 53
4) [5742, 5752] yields 56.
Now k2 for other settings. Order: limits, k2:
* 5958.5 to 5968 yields 5963.32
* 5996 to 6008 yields 5996.37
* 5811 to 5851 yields 5811.50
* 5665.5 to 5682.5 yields 5666.15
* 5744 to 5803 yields 5744.98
